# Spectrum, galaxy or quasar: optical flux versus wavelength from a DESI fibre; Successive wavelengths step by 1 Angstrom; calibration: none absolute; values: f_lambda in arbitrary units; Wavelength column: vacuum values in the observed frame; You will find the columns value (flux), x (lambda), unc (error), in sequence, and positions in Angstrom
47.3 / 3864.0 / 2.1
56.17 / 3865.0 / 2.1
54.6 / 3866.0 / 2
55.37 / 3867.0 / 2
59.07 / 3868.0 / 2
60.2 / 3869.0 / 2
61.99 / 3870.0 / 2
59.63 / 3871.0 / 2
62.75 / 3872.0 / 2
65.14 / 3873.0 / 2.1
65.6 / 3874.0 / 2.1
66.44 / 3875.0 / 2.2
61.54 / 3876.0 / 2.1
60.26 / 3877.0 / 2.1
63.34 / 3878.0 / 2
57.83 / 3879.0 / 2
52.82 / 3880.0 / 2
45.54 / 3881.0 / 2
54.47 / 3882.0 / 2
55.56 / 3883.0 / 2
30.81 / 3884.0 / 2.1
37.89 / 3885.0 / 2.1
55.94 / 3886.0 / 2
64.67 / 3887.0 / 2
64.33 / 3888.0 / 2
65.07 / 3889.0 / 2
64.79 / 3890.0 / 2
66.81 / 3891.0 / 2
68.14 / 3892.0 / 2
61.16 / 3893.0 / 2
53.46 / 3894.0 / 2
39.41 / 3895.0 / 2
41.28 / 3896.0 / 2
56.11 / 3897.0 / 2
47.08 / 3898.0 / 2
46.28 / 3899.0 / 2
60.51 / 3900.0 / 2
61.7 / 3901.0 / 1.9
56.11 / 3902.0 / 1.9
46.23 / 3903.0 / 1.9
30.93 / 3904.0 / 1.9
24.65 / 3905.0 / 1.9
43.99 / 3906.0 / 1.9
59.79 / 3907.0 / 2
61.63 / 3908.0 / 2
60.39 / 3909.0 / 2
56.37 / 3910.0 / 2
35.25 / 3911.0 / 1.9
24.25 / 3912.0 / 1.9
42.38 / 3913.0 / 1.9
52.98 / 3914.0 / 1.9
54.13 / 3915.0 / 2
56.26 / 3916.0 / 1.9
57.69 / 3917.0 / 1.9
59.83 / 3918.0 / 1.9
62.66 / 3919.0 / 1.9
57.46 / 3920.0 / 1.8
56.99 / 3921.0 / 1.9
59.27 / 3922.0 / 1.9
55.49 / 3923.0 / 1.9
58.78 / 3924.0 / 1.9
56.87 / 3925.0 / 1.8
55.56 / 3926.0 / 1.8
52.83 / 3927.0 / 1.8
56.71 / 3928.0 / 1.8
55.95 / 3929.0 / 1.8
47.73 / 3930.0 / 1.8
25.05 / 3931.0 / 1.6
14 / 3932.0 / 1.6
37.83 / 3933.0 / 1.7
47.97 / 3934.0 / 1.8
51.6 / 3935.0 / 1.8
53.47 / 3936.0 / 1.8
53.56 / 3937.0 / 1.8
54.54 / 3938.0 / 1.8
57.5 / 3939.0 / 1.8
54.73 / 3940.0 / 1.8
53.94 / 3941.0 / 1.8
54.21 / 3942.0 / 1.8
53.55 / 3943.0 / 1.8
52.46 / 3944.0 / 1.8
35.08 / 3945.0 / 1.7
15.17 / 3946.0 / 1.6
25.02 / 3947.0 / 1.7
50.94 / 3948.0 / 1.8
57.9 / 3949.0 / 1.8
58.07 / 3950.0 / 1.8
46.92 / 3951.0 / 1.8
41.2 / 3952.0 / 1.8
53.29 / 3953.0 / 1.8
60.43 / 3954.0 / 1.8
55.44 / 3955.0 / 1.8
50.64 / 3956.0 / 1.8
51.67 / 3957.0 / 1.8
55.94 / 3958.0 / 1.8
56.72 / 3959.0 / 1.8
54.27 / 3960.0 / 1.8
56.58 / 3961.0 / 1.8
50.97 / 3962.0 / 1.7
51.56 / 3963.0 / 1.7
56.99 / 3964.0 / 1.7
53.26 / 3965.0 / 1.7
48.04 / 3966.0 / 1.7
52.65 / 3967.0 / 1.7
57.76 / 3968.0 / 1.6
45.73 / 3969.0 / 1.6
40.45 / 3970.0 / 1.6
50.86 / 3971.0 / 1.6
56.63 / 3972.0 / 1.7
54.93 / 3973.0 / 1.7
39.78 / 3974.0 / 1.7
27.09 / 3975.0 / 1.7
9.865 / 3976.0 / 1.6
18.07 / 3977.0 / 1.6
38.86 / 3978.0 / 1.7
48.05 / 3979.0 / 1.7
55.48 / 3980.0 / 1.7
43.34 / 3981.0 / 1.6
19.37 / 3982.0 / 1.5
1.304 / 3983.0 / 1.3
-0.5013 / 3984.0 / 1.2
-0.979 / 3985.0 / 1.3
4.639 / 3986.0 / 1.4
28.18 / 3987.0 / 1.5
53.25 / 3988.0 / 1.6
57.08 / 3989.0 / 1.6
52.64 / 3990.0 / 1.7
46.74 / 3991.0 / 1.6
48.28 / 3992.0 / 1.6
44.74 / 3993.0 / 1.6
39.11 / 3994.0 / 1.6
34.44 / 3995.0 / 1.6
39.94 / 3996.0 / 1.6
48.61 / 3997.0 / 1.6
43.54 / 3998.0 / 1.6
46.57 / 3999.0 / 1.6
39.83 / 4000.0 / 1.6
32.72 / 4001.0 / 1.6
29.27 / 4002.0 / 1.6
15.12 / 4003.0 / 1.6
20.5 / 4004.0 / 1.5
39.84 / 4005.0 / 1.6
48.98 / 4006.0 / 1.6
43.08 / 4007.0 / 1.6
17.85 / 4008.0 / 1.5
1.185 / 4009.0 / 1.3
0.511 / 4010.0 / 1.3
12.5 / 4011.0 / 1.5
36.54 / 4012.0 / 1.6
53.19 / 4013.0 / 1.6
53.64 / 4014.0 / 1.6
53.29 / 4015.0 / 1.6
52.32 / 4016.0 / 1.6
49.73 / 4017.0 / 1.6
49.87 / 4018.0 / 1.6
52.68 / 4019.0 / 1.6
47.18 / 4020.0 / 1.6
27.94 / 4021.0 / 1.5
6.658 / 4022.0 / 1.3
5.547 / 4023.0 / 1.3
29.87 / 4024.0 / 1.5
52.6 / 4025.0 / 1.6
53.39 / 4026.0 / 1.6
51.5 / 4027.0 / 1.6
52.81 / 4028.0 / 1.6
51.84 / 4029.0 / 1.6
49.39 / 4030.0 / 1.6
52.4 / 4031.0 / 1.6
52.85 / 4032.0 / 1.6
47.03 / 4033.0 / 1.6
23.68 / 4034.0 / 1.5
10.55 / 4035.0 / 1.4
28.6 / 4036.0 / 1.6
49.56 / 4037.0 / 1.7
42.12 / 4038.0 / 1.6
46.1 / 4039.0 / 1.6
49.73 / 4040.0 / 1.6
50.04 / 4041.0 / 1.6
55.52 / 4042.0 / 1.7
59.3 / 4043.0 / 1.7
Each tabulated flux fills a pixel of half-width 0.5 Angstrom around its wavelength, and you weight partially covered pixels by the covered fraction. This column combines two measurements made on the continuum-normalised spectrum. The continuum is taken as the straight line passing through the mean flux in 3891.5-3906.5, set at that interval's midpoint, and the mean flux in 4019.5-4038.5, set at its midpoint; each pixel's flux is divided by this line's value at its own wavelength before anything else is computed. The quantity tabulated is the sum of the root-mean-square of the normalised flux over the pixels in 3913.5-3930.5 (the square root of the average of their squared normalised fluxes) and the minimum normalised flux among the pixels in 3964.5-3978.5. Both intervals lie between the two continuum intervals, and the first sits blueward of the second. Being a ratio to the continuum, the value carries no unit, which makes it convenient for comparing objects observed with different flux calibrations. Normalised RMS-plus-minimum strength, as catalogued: 1.4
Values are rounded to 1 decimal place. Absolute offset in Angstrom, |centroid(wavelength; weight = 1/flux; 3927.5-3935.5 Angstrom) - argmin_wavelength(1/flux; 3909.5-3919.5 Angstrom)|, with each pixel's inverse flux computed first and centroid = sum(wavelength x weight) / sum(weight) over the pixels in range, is 12.7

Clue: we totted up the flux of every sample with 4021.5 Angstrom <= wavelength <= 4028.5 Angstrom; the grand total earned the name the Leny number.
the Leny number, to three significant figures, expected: 252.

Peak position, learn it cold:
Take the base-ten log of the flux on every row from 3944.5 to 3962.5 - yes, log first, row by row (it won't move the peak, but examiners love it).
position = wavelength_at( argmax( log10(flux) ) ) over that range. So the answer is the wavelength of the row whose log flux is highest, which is 3954.0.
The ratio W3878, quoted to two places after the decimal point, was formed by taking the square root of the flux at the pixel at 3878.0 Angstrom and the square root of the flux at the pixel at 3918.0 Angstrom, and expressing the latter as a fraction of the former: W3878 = 0.97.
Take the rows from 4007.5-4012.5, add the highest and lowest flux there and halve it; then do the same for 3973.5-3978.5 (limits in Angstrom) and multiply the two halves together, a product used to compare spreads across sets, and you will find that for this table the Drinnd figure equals 460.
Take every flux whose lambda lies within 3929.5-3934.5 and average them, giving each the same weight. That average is 34.5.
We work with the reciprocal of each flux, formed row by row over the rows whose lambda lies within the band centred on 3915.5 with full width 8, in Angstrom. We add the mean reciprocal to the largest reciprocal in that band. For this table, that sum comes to 0.062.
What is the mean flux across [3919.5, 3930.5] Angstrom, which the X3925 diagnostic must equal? 56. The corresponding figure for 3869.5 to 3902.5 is 57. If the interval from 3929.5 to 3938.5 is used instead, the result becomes 43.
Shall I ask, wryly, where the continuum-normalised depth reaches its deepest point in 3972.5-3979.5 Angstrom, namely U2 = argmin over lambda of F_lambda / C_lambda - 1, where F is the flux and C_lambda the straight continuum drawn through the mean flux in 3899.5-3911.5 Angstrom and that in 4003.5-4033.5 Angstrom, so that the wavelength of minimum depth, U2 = 3976.0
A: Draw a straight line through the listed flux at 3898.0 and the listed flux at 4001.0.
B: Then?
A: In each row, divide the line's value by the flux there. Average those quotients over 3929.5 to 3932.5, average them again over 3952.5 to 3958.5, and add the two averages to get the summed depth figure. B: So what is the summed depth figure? 2.59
